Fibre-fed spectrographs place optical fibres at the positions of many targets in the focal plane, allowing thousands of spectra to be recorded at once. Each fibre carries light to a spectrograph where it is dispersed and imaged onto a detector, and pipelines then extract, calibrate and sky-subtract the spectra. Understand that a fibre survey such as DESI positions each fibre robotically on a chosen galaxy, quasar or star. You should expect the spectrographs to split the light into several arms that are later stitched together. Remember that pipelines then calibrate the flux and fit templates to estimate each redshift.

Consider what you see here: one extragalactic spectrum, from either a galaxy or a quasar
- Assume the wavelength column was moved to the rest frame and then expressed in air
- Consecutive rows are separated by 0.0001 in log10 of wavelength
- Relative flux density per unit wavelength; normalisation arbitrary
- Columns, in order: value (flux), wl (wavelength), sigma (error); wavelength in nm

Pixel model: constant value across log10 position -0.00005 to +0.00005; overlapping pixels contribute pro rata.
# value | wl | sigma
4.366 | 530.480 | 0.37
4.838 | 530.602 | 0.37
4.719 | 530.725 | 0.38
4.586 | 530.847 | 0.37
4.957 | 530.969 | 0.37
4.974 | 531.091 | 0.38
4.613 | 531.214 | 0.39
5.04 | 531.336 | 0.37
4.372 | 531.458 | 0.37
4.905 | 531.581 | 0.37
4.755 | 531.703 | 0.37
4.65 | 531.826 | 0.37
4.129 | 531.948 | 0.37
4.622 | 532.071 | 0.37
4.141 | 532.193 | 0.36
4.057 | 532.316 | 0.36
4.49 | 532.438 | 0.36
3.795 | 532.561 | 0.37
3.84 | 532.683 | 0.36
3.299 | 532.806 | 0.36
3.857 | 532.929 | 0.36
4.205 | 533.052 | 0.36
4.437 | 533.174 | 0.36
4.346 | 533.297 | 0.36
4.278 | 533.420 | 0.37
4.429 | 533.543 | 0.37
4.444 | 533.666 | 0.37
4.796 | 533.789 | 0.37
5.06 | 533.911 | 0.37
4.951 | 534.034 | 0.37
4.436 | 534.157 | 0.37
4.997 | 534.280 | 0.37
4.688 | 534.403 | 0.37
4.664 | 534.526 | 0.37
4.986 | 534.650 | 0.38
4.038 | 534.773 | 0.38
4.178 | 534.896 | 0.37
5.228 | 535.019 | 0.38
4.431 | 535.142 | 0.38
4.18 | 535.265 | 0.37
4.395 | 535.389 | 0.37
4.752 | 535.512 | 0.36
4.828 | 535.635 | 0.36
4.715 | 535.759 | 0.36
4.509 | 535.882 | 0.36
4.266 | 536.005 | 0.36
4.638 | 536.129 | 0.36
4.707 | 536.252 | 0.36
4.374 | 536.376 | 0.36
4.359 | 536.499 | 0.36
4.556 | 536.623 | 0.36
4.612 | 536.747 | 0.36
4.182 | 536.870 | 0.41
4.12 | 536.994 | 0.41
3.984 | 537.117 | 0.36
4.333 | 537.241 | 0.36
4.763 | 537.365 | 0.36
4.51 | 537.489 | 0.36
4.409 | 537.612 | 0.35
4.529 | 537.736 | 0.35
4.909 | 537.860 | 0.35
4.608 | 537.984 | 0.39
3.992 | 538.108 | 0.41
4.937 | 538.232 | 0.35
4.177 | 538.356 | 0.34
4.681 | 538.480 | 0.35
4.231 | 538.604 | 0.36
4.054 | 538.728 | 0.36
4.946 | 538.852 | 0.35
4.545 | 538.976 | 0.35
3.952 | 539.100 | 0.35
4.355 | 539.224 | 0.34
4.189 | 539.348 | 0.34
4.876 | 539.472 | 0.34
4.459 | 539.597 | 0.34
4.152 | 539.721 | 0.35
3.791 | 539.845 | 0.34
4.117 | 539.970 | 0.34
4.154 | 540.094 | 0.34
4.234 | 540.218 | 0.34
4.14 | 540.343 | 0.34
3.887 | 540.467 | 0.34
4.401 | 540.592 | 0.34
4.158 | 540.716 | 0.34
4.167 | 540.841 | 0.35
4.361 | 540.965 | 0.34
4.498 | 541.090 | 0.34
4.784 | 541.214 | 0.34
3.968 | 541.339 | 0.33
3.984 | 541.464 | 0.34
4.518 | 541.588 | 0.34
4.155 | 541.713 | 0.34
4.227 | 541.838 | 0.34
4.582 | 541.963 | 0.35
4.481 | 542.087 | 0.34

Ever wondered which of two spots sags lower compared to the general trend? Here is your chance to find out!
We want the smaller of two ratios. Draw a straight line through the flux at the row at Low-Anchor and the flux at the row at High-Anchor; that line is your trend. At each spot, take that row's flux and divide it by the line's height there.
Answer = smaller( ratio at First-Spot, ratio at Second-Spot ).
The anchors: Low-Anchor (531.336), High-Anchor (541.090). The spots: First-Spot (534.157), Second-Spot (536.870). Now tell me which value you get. 0.88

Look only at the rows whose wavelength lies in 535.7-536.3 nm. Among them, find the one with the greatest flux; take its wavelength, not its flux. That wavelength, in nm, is 535.759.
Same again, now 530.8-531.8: 531.336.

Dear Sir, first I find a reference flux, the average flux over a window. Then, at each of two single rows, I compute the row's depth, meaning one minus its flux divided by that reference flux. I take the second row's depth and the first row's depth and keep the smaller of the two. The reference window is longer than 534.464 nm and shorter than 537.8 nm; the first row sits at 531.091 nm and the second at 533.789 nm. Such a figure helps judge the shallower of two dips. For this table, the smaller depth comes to -0.11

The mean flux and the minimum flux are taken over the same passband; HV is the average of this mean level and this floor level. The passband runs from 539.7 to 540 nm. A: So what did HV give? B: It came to 3.9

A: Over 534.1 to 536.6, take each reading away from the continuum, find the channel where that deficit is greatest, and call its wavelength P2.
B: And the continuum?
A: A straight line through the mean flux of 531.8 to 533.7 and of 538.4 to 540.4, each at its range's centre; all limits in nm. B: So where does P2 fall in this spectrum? 534.773 nm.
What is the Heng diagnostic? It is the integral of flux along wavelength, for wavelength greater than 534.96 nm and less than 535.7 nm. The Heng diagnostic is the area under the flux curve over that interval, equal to 3.43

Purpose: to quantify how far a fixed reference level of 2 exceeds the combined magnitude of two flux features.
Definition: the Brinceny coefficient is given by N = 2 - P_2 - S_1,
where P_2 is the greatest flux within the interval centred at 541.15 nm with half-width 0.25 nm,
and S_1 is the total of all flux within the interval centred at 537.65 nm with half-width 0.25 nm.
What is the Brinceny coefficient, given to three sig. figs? -21.1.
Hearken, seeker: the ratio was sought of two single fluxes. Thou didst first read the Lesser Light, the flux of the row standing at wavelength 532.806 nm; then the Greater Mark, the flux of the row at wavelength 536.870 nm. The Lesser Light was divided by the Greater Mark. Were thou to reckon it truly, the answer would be 0.79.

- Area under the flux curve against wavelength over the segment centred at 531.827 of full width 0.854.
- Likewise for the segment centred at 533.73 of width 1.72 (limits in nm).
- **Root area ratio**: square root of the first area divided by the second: 0.70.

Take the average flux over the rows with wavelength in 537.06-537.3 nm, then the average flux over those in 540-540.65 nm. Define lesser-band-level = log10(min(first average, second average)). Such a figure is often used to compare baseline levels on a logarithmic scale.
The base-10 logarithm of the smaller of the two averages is 0.619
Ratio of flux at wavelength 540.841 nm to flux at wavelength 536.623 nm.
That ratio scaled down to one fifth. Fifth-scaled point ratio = 0.183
